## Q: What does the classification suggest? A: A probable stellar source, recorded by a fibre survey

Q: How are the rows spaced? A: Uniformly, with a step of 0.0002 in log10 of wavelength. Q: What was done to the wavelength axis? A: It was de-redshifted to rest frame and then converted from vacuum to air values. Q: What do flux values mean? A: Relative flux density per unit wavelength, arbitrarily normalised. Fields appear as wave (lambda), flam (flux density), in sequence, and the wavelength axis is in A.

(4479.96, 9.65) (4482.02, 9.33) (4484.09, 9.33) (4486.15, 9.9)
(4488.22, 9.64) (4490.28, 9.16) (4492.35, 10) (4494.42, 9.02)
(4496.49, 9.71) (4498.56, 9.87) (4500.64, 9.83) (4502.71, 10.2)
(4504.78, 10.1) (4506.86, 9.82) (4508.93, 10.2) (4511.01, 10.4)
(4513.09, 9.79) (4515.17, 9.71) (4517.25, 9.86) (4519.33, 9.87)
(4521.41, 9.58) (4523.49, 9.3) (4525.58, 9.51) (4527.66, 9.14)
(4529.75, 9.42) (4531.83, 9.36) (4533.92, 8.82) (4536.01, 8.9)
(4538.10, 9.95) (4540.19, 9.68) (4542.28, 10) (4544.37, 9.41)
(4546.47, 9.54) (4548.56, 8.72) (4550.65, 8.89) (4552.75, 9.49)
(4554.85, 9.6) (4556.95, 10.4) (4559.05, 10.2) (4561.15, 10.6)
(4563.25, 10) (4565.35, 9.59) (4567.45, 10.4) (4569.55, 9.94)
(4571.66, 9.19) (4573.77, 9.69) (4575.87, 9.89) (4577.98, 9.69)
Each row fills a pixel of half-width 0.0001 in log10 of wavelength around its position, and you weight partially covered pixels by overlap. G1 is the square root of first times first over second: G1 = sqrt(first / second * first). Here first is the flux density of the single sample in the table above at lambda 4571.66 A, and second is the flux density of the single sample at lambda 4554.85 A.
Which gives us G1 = 2.97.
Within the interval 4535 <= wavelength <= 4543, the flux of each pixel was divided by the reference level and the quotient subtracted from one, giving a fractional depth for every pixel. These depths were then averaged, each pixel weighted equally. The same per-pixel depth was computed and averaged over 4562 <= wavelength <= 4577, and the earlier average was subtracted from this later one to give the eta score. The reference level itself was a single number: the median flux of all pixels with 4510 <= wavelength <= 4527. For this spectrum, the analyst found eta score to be -0.02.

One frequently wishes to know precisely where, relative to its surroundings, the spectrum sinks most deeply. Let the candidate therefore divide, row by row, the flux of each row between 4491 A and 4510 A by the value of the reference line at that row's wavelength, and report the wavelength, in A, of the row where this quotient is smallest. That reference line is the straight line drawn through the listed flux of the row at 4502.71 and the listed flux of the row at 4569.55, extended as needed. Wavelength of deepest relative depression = 4494.42 A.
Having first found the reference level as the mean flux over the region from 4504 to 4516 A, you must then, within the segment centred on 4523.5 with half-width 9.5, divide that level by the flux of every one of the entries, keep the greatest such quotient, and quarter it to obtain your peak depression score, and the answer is 0.274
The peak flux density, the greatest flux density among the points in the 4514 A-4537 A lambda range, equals 9.87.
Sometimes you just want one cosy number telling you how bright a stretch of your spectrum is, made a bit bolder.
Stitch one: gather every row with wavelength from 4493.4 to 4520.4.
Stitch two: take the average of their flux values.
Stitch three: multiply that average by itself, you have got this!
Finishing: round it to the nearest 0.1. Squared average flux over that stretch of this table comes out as 97.5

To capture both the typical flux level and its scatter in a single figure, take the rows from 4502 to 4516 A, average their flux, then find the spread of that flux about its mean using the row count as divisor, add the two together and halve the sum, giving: 5.14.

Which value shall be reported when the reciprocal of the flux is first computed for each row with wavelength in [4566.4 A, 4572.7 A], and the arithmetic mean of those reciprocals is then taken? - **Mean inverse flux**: 0.102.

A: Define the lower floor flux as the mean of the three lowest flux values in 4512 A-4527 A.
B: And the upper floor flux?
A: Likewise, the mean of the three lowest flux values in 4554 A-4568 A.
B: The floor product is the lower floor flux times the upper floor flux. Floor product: 92.1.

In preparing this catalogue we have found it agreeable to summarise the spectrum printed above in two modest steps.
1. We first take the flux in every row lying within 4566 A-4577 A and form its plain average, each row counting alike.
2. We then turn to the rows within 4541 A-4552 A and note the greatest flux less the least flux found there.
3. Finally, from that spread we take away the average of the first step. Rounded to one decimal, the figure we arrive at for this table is -8.5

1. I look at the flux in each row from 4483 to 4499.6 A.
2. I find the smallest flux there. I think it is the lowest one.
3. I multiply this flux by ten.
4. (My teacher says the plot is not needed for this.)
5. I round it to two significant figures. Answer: 90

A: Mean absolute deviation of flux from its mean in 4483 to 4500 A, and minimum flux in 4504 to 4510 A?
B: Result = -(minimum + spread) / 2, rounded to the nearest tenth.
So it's -5.1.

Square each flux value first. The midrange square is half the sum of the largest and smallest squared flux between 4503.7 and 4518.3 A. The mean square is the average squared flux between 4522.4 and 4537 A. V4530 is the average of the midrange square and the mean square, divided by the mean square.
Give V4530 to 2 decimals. 1.10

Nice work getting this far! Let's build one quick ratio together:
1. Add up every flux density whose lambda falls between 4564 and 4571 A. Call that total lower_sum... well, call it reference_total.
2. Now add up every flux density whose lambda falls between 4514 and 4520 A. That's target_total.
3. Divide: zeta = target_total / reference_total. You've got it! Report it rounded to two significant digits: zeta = 0.98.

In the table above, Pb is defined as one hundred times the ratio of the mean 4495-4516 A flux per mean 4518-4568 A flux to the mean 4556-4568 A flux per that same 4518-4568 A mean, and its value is 98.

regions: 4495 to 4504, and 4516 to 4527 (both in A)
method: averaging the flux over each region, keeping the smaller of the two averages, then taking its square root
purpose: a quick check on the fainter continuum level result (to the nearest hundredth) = 3.10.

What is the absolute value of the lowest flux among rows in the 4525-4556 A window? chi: 8.72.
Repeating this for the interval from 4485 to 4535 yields 8.82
